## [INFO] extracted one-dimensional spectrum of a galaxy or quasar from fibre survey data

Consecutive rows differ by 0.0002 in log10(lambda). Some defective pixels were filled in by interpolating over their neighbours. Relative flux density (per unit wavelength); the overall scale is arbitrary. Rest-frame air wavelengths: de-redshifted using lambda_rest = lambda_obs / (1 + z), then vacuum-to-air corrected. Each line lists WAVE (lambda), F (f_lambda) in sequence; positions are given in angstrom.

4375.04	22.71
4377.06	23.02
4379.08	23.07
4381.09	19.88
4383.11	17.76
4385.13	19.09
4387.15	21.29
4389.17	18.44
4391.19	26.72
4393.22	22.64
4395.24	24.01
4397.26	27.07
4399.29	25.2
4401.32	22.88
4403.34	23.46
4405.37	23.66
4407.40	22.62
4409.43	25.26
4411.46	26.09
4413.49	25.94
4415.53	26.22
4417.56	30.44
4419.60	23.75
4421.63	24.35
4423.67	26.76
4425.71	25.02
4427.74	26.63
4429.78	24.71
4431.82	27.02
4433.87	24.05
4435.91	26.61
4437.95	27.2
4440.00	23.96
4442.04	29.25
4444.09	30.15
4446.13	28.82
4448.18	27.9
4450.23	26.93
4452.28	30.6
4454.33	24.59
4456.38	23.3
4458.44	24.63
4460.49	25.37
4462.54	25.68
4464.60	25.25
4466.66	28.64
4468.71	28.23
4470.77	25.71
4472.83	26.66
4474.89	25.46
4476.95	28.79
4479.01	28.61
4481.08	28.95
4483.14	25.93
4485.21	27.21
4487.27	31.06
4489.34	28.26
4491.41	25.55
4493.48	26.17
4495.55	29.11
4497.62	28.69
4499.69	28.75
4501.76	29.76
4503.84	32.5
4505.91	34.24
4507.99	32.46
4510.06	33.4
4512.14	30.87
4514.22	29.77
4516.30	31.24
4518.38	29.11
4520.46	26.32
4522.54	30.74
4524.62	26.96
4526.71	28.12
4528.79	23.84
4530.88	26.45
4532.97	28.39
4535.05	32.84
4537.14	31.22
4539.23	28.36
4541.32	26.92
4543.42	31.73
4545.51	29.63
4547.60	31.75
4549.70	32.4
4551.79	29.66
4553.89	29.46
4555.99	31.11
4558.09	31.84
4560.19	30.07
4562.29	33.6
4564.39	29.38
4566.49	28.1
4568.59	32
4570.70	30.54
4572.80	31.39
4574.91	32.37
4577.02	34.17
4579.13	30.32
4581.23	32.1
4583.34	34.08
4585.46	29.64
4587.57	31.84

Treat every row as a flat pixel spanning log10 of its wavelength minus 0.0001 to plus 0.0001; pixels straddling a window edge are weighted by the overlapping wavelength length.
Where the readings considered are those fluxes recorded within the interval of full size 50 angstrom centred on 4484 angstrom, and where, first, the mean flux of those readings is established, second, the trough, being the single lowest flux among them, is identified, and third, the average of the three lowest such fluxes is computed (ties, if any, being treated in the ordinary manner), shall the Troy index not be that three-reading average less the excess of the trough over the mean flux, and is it 28.3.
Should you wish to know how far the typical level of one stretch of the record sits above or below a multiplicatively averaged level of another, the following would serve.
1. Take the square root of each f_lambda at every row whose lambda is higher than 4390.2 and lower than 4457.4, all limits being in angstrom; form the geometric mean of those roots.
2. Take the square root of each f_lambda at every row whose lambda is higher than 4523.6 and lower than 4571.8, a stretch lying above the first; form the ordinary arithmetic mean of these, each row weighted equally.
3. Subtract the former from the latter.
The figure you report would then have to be 0.4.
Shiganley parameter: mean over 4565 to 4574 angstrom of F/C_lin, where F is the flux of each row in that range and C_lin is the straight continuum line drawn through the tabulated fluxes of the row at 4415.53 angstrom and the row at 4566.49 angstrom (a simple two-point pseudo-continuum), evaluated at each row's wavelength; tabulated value 1.08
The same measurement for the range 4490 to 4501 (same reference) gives 1.02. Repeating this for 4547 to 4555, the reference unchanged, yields 1.10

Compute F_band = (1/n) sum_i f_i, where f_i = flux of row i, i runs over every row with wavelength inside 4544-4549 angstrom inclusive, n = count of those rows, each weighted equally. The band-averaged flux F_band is 31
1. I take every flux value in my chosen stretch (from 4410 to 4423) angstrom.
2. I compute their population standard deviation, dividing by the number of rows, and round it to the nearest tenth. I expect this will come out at 2.1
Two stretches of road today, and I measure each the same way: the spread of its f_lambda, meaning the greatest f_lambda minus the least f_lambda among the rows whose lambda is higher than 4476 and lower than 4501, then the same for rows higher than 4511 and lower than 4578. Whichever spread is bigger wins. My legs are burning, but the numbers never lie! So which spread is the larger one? 10.3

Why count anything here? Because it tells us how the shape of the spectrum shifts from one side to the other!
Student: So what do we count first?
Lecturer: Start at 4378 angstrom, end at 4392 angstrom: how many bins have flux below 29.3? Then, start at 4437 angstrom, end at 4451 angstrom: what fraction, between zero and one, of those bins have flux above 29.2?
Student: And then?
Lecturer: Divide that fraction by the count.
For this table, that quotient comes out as 0.041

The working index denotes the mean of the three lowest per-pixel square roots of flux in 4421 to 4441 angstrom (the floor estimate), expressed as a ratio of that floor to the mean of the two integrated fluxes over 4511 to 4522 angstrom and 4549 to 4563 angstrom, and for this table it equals 0.013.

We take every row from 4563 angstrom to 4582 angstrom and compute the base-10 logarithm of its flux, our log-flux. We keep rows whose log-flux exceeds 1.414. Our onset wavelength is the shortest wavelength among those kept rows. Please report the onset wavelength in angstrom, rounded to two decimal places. 4564.39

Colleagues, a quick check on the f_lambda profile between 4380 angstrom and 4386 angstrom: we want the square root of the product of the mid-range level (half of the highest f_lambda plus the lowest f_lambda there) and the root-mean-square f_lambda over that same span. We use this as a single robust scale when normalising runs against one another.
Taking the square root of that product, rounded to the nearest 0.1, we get 18.9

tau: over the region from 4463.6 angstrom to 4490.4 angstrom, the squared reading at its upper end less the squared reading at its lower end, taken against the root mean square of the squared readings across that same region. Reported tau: 0.21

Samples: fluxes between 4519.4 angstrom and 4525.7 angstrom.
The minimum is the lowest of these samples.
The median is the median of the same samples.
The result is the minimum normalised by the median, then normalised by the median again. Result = 0.0362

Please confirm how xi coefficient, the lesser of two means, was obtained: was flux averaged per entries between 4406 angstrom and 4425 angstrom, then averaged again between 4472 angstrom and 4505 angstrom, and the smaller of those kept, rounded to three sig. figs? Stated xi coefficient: 25.7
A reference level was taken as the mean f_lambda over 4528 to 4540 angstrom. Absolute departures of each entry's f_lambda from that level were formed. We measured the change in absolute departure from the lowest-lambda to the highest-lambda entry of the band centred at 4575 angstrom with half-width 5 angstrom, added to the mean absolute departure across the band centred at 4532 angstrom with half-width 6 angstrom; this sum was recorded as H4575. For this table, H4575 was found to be 2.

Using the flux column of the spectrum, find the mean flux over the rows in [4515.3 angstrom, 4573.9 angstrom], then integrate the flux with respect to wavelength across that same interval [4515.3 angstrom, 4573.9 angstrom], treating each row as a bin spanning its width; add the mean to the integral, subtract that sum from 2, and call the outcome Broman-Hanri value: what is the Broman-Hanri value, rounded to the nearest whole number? -1772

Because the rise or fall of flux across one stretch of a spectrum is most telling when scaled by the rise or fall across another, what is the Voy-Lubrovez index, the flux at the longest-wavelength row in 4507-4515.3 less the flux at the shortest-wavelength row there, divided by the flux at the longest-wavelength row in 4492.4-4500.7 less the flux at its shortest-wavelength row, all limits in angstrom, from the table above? -1.0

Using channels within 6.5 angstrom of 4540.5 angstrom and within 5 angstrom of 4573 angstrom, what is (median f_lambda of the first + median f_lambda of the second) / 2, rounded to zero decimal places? 31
